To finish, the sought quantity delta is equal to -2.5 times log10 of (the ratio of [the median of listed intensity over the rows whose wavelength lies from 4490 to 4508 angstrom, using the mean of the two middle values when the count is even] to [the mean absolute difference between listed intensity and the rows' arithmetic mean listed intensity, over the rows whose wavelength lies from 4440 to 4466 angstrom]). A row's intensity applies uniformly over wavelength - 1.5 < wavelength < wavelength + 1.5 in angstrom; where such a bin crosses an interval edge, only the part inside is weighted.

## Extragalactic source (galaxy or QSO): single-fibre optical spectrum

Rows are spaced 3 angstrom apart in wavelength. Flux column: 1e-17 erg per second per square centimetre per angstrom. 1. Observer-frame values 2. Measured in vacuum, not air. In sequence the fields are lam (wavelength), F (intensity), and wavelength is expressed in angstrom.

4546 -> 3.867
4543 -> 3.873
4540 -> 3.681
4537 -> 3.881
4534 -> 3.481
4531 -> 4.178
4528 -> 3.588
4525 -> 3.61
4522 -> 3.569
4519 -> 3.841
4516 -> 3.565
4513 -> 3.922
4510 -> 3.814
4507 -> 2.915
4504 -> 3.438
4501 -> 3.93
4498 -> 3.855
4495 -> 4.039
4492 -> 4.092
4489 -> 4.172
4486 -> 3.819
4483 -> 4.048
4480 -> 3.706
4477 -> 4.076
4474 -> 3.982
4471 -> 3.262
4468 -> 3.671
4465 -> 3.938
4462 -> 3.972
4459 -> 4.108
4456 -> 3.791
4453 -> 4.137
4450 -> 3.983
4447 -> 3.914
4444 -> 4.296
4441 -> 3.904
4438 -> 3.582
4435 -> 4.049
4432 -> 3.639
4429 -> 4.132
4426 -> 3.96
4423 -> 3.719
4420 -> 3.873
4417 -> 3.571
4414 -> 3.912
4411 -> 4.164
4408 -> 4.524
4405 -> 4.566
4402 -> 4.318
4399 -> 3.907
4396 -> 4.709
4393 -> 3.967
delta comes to -3.80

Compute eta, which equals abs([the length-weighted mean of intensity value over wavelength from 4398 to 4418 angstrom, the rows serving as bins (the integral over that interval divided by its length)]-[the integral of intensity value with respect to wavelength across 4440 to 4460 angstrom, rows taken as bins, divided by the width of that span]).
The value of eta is 0.14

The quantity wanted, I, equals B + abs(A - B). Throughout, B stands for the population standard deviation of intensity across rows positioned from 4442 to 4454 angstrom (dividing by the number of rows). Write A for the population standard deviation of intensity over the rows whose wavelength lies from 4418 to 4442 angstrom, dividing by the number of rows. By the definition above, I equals 0.18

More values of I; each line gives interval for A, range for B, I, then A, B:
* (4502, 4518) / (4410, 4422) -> 0.35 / 0.35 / 0.21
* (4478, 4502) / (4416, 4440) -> 0.26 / 0.15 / 0.20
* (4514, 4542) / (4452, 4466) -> 0.21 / 0.21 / 0.13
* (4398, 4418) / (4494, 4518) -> 0.35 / 0.34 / 0.35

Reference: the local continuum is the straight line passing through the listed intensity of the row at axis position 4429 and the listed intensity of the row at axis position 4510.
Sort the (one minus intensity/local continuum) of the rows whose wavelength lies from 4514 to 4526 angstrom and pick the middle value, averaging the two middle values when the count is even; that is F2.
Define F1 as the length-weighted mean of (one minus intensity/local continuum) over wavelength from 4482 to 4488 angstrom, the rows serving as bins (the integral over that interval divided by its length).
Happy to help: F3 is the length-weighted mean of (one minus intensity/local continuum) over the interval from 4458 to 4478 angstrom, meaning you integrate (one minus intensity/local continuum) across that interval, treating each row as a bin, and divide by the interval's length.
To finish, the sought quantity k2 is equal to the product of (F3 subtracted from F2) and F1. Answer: -0.0001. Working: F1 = -0.008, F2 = 0.046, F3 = 0.03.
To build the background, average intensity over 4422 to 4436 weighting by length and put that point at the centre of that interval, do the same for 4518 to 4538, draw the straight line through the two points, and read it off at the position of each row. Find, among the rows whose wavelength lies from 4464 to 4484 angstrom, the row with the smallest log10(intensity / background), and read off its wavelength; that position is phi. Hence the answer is 4471 angstrom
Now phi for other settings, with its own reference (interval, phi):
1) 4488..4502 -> 4498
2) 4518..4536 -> 4534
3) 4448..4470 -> 4468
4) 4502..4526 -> 4507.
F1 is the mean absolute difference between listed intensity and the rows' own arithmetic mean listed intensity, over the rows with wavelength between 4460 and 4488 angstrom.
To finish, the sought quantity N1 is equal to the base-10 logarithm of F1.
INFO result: -0.72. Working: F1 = 0.19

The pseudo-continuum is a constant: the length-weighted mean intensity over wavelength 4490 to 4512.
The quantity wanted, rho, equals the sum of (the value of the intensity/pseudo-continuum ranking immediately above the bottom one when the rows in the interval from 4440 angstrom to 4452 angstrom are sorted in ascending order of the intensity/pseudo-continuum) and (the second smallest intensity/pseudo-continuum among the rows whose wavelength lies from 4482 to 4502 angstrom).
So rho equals 2.08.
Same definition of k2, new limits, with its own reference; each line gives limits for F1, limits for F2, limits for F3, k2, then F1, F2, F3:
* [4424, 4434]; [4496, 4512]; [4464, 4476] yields -0.0034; 0.054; 0.002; 0.06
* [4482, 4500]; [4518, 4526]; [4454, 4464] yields -0.0008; -0.029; 0.039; 0.01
